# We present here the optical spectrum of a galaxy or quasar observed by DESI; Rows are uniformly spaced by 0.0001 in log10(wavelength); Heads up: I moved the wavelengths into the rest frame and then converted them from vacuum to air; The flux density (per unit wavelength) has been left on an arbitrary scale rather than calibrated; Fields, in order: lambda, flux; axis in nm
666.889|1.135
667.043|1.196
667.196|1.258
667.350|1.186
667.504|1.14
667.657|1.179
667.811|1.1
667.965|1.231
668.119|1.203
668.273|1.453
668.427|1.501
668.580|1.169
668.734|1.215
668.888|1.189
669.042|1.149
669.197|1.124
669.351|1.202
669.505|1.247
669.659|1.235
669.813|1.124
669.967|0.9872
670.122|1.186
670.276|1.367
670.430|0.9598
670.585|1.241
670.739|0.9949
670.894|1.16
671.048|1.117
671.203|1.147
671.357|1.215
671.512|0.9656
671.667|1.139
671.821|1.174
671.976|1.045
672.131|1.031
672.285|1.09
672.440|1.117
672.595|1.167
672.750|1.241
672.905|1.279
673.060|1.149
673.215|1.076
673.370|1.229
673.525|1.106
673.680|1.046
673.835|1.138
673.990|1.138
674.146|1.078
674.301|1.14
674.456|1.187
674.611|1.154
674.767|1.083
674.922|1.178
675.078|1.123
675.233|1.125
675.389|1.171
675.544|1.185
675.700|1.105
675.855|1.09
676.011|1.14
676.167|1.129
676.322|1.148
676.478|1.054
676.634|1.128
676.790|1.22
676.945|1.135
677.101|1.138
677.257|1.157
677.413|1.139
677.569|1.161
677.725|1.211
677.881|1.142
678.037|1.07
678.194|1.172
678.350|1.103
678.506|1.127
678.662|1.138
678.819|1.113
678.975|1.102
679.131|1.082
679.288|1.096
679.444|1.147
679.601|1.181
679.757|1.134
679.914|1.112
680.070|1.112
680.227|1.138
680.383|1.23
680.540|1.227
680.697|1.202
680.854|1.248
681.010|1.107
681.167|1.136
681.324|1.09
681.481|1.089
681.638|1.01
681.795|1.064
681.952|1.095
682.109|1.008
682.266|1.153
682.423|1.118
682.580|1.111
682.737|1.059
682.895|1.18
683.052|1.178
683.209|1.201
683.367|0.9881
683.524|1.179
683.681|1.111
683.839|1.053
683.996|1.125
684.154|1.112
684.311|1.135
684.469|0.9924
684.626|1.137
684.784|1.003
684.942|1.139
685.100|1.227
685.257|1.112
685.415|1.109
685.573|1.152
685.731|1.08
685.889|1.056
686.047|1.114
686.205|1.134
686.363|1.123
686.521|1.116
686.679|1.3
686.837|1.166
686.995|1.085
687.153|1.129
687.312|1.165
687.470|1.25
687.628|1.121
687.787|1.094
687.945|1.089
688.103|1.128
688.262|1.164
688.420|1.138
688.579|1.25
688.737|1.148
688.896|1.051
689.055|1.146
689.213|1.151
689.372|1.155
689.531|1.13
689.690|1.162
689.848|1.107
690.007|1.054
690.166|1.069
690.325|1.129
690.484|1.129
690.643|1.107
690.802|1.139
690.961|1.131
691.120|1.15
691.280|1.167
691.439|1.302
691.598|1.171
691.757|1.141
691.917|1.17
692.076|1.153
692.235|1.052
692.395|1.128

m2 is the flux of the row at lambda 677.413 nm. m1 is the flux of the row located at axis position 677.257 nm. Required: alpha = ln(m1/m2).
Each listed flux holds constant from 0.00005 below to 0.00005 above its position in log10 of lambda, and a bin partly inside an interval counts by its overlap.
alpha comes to 0.016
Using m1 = 1.157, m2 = 1.139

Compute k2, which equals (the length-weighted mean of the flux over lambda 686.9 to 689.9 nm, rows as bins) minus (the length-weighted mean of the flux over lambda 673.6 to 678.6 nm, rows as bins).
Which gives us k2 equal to 0.006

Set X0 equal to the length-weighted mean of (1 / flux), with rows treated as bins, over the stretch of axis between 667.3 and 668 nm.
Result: 0.861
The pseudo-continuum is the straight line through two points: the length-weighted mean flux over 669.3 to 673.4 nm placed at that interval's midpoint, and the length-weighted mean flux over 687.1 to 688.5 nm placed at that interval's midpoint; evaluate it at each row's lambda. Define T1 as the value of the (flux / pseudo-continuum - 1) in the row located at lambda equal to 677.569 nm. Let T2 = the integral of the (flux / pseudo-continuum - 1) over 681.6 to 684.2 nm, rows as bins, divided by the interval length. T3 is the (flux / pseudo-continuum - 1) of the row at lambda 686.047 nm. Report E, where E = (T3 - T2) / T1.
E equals 1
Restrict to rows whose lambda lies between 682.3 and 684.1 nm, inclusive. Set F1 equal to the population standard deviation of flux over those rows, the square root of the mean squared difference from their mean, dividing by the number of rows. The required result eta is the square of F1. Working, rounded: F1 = 0.062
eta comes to 0.0039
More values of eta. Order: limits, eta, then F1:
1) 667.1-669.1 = 0.0128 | 0.113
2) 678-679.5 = 0.0009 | 0.030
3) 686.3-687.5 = 0.0047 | 0.068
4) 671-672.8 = 0.0057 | 0.075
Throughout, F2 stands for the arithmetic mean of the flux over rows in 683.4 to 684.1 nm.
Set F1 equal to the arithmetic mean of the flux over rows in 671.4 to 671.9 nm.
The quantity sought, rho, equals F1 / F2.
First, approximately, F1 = 1.09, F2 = 1.12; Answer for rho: 0.98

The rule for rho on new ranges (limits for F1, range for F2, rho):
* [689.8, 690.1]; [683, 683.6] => 0.95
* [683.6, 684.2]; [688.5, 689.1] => 0.96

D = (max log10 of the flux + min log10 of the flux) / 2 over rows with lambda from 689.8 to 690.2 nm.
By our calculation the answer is 0.033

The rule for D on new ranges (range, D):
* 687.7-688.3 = 0.051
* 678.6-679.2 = 0.045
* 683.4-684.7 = 0.034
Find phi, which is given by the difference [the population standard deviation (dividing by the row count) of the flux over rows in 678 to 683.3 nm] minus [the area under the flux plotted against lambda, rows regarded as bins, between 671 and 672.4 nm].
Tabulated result -1.5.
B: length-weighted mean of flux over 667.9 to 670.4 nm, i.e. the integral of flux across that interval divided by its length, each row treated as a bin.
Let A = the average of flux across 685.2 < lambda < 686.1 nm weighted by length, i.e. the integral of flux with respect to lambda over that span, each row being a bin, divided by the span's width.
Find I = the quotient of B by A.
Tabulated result 1.11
